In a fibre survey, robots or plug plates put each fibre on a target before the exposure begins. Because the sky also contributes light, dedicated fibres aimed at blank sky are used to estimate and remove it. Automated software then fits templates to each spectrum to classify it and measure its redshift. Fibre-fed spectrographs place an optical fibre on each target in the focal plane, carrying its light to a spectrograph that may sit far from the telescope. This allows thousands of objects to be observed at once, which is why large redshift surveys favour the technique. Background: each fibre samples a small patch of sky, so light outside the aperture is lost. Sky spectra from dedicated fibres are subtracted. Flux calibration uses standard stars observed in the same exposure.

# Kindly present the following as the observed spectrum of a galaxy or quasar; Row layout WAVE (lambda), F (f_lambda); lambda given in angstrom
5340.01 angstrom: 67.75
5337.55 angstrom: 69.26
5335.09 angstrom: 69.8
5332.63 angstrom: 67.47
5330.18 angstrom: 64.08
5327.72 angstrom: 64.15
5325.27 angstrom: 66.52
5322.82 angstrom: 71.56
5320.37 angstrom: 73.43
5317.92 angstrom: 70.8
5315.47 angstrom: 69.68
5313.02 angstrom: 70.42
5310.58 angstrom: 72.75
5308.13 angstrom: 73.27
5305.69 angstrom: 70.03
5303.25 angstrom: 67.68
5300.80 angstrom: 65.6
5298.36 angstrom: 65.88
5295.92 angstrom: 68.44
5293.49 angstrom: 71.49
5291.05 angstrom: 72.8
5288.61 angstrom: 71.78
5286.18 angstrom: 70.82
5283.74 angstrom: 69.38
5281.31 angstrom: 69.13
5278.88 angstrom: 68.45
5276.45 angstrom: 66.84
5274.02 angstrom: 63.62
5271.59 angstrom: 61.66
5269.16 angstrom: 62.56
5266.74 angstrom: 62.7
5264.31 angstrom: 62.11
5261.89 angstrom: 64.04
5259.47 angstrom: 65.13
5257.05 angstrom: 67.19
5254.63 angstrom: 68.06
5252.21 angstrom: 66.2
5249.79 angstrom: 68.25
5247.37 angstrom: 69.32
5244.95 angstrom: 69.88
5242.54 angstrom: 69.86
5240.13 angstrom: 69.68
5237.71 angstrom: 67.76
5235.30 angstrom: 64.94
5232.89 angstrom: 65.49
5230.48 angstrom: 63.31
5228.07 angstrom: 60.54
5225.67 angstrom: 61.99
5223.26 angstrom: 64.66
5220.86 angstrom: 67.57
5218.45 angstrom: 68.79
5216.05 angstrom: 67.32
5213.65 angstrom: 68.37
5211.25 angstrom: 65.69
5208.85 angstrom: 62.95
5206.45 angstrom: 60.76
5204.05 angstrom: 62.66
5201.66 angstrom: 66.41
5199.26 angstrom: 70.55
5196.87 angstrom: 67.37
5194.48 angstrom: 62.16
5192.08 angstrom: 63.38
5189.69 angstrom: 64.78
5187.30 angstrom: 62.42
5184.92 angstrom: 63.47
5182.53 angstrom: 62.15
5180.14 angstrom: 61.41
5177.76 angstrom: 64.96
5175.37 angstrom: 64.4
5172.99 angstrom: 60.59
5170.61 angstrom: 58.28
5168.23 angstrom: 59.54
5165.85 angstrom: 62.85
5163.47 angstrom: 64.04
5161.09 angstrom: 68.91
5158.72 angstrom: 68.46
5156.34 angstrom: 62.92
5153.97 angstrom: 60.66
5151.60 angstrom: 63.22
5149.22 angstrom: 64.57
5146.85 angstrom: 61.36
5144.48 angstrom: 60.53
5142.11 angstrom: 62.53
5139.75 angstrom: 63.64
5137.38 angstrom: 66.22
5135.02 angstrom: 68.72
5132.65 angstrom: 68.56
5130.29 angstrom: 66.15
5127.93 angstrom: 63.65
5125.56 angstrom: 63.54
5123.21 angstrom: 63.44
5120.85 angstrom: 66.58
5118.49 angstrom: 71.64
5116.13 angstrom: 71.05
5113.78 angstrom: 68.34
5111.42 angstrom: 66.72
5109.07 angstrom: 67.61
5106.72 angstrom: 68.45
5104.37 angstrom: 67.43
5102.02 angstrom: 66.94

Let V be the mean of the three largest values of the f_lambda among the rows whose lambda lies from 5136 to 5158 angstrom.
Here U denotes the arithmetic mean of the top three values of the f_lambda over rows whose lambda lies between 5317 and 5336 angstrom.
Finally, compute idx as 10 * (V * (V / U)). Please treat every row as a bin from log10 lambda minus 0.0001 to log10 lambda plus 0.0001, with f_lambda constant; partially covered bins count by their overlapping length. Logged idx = 584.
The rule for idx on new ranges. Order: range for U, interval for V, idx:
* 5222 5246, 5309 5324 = 755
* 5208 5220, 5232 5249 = 715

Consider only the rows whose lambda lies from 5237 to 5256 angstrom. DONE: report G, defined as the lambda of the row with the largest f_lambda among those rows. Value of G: 5244.95 angstrom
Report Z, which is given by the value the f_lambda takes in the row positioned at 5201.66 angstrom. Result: 66.41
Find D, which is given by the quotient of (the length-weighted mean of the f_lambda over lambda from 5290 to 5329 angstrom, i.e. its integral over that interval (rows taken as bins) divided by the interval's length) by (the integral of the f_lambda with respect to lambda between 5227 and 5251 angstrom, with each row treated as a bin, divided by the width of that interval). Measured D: 1.04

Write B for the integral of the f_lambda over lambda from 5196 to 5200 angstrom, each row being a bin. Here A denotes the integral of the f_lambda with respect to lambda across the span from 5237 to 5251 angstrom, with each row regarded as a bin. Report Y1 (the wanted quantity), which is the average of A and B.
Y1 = 622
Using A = 968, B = 276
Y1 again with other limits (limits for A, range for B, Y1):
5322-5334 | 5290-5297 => 648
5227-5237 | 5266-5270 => 445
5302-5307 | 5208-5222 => 640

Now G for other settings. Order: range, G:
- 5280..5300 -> 5291.05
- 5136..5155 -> 5137.38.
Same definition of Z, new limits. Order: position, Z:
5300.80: 65.6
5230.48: 63.31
